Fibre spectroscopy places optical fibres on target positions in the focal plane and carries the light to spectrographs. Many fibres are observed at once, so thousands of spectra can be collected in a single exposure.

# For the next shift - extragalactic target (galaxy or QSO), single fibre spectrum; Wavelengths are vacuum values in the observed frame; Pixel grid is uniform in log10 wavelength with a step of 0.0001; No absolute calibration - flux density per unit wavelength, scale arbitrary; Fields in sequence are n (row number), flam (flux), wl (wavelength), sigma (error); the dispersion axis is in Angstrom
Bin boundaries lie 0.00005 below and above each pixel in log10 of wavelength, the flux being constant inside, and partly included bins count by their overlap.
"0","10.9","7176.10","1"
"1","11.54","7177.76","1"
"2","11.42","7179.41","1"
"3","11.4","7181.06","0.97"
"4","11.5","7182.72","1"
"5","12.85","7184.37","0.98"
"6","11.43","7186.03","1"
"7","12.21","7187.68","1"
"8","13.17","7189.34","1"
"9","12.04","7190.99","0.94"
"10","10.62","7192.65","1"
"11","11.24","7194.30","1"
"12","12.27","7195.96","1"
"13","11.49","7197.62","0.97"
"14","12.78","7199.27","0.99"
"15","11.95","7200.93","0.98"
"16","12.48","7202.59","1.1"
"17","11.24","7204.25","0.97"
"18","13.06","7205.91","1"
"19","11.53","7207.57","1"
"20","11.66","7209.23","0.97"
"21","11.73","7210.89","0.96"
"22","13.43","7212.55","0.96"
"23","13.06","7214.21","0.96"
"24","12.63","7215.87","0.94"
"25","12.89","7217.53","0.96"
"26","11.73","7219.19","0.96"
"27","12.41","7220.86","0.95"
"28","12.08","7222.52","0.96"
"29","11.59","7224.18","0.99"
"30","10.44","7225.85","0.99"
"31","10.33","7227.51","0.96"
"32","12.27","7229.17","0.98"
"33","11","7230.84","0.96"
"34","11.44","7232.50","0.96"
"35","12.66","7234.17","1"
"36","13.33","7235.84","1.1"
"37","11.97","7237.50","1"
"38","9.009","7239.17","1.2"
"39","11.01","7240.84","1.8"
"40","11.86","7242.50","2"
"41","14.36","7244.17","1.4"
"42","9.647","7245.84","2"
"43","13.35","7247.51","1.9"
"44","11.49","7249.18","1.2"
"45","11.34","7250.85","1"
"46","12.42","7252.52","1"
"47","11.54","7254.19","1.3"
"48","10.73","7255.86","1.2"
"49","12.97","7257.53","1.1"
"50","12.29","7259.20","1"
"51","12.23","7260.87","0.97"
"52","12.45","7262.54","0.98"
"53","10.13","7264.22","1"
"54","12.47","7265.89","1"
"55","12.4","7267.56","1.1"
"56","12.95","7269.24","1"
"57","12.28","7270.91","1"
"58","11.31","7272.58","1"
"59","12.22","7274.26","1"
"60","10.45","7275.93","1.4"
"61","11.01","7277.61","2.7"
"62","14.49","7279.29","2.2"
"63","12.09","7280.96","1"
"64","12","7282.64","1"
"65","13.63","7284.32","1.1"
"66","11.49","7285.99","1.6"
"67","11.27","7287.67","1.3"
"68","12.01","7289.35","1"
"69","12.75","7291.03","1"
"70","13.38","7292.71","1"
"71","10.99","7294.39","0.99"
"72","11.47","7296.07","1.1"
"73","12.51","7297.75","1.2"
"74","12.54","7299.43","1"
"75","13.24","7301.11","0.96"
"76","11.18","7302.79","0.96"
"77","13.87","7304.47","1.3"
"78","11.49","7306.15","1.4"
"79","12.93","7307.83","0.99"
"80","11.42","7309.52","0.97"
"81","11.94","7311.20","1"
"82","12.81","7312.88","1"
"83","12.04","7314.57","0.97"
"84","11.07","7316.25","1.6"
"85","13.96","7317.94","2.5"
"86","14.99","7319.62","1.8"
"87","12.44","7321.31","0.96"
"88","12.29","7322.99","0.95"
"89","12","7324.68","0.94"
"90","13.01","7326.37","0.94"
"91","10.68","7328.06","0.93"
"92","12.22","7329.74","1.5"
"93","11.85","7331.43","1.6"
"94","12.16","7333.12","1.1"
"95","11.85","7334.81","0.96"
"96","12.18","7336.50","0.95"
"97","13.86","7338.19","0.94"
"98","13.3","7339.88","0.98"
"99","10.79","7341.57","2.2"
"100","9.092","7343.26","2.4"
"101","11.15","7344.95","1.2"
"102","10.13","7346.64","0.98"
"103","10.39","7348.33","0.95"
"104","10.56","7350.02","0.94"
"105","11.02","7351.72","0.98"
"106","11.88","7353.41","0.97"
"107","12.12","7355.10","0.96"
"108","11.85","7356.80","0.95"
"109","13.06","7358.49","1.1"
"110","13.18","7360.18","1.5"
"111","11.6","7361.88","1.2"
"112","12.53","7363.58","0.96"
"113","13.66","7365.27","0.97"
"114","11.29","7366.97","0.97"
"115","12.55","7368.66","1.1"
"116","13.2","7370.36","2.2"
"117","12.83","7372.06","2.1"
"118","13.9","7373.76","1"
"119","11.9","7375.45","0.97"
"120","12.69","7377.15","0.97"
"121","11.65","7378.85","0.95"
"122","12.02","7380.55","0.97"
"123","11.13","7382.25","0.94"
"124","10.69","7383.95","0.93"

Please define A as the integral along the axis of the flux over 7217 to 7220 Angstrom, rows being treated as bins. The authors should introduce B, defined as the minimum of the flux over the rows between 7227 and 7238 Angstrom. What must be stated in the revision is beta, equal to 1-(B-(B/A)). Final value -9.0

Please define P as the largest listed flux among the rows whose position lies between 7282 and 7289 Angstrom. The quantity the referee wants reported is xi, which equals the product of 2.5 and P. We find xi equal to 34.1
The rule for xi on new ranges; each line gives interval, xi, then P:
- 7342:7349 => 27.9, 11.15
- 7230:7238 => 33.3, 13.33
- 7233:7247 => 35.9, 14.36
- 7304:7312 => 34.7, 13.87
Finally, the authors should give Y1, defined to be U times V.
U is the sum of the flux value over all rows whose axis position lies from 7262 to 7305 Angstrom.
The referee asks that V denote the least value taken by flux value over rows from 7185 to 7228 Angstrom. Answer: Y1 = 3270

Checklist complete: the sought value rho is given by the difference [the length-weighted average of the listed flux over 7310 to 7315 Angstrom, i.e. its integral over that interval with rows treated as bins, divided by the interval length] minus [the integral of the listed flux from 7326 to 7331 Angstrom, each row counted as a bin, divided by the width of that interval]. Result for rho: 0.4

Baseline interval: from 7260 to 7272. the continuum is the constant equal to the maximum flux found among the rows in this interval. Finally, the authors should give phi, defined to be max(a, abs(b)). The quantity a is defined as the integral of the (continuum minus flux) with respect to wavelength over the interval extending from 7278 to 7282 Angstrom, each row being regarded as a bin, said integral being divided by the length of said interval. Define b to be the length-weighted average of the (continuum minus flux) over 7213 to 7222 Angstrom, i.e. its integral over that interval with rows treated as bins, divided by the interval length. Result 0.4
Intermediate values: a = -0.02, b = 0.4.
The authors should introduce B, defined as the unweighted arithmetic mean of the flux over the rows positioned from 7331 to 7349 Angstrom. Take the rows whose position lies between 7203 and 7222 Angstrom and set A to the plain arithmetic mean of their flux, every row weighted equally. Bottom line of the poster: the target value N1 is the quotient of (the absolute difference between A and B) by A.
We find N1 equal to 0.064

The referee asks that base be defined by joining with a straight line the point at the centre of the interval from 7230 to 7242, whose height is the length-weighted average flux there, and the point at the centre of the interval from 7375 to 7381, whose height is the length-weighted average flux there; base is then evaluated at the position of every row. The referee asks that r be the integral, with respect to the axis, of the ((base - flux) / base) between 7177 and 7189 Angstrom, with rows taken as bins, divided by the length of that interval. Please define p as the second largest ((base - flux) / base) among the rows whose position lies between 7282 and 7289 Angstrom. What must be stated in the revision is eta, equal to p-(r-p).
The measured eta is 0.08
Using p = 0.02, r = -0.048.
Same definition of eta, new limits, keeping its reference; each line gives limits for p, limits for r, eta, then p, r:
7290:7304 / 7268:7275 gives 0.15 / 0.05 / -0.048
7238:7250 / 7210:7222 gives 0.43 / 0.16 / -0.098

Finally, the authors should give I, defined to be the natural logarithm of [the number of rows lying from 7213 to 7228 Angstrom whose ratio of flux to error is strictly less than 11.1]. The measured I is 0.7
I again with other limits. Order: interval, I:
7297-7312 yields 1.1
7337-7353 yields 1.6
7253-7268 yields 1.1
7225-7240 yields 1.1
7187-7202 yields 0.0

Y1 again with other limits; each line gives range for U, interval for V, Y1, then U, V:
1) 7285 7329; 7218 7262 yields 2881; 320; 9.009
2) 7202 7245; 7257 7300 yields 3152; 311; 10.13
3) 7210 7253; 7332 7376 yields 2814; 309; 9.092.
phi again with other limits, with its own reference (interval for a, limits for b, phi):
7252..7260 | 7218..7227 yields 1.3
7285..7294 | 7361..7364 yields 0.9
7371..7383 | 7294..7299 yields 1.2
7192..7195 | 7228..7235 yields 2.0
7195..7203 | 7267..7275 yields 0.8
